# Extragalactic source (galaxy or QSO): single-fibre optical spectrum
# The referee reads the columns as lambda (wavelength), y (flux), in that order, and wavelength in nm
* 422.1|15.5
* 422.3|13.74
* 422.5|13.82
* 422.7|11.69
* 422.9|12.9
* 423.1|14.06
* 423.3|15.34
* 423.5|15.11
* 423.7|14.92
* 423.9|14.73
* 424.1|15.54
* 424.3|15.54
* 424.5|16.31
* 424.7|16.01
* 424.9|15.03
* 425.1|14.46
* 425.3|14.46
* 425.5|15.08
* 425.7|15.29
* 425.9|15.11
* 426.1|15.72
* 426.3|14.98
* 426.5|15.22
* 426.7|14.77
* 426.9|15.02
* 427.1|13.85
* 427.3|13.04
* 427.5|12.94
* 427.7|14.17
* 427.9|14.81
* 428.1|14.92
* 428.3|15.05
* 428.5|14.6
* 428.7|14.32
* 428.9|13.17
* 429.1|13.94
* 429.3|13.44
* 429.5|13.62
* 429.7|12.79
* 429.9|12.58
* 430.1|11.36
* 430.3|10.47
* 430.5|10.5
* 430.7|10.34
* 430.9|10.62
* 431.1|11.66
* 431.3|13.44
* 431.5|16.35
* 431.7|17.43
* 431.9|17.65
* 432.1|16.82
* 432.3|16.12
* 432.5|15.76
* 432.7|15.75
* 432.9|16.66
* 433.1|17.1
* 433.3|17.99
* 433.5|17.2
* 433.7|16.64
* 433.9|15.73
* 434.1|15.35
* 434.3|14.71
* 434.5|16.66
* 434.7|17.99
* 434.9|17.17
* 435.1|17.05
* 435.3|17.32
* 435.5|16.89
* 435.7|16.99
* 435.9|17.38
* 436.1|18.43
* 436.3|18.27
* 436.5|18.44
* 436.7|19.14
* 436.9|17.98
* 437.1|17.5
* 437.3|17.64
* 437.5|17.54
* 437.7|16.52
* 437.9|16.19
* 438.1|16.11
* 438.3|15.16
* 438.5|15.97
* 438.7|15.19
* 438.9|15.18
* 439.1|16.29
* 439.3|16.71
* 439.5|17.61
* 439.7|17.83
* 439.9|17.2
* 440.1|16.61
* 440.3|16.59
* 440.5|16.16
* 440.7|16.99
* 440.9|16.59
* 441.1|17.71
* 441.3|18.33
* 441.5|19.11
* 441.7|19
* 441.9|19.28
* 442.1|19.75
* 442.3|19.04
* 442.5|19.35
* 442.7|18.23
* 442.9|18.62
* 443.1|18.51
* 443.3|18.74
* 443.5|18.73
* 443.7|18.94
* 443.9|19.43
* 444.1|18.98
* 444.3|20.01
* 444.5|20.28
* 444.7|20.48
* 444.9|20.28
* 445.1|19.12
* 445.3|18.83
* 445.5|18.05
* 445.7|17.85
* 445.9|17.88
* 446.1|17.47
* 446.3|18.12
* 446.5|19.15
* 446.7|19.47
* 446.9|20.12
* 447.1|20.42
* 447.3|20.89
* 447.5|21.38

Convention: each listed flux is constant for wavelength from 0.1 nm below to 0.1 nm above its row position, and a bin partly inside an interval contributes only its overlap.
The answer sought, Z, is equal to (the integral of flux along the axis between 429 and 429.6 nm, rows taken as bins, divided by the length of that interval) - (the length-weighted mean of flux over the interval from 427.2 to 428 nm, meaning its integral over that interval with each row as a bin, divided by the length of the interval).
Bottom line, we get 0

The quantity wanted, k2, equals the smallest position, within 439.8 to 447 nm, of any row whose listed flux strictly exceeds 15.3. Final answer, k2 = 439.9 nm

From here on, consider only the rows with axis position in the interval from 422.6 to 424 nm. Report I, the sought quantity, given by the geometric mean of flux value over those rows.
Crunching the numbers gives 14.0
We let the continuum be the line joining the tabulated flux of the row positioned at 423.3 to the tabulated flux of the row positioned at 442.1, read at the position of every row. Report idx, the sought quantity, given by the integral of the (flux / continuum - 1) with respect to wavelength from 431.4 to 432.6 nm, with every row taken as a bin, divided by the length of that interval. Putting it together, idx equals -0.04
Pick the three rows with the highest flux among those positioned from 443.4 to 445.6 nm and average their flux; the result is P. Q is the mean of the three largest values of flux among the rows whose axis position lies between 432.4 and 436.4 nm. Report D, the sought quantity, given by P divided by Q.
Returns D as 1.12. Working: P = 20.3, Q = 18.2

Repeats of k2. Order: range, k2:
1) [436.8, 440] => 436.9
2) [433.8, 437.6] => 433.9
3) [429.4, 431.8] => 431.5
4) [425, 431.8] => 426.1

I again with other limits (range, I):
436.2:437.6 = 18.1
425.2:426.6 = 15.1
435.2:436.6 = 17.7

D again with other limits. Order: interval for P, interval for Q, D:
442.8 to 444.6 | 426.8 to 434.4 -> 1.13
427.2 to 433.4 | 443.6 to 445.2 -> 0.87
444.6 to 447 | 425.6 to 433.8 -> 1.15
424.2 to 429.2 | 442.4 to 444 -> 0.83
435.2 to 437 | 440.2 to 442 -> 0.98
